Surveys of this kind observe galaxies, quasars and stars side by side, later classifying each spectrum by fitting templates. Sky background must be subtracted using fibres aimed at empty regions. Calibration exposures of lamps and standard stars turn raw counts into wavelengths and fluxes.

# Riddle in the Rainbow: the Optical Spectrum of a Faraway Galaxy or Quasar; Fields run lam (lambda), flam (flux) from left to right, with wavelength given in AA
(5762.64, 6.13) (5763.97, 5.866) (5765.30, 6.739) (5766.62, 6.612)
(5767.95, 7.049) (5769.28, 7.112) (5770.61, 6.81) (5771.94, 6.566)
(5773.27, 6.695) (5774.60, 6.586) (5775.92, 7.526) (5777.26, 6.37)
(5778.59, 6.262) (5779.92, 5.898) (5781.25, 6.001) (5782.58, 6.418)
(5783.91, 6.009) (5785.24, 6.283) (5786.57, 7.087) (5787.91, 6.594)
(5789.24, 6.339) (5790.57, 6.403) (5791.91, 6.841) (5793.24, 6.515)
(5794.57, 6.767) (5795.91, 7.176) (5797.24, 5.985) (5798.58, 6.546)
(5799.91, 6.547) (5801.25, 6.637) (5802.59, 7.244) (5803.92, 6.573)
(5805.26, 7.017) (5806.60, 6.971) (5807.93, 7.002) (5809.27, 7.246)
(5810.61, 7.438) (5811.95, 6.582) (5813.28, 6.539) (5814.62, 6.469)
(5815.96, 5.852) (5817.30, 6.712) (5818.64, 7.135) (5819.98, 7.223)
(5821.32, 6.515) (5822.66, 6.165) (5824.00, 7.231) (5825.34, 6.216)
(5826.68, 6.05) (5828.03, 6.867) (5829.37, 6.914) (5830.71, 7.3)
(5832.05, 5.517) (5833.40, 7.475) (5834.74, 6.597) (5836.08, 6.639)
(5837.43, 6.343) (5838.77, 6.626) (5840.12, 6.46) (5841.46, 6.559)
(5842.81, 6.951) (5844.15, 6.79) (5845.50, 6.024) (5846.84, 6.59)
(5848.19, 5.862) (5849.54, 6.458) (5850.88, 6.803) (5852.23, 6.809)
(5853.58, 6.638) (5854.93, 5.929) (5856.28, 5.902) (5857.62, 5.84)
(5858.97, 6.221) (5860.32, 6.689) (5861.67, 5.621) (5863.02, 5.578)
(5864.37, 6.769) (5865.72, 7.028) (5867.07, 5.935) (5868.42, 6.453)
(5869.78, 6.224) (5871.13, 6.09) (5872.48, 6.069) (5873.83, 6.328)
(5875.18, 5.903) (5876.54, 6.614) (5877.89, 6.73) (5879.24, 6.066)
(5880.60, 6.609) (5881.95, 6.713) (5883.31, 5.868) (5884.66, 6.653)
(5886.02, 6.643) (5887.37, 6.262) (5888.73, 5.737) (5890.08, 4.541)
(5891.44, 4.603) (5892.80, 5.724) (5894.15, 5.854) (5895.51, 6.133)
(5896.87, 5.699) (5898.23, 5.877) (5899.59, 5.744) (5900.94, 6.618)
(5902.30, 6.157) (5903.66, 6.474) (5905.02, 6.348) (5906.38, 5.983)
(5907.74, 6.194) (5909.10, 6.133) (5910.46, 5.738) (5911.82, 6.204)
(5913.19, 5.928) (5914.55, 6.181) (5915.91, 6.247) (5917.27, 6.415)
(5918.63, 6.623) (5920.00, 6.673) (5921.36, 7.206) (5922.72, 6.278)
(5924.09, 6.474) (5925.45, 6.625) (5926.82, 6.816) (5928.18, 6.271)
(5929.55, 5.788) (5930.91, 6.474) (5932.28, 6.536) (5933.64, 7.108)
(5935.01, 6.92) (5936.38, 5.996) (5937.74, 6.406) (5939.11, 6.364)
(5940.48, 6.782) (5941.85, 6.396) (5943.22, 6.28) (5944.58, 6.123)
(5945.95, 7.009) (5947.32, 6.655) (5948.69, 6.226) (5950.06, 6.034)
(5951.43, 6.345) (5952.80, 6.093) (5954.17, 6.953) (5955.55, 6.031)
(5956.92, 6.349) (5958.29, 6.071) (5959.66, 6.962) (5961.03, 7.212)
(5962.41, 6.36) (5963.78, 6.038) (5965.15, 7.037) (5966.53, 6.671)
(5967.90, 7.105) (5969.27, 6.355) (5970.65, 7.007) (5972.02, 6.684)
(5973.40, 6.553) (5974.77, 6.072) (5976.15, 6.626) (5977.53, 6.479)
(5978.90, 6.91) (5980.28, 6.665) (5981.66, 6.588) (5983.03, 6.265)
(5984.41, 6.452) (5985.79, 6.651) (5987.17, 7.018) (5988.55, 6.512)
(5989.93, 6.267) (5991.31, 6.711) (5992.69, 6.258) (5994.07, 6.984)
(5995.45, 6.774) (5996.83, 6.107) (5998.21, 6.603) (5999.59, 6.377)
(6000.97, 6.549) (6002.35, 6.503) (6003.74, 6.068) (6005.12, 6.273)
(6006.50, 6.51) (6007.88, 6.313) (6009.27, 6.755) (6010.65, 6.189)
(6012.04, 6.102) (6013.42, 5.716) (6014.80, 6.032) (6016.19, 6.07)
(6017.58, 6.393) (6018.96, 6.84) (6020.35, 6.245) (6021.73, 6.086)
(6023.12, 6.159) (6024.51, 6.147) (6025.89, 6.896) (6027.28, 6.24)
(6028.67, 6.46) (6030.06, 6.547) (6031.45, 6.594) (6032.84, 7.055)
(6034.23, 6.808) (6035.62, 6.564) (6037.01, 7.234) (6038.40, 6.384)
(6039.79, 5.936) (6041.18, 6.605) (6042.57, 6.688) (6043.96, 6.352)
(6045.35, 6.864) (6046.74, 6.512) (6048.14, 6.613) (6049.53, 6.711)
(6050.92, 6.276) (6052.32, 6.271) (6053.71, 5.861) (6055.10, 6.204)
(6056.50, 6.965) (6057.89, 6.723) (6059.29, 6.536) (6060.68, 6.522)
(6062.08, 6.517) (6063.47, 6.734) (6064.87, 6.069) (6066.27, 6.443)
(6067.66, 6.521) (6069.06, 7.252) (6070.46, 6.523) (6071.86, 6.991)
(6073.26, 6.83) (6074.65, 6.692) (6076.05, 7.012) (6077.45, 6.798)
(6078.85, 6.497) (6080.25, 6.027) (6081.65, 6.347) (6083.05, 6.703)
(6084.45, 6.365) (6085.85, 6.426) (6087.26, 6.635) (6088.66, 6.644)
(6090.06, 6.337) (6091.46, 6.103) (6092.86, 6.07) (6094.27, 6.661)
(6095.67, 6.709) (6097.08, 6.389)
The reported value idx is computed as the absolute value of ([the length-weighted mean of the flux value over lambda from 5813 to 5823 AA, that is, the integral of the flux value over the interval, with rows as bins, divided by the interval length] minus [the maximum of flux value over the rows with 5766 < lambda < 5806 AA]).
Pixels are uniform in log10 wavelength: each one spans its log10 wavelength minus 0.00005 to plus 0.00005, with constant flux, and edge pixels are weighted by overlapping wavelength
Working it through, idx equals 0.9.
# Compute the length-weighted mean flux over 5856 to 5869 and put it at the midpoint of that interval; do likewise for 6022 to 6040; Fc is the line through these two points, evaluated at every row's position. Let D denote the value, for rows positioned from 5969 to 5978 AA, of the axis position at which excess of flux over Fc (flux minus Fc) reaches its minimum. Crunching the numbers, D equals 5974.77 AA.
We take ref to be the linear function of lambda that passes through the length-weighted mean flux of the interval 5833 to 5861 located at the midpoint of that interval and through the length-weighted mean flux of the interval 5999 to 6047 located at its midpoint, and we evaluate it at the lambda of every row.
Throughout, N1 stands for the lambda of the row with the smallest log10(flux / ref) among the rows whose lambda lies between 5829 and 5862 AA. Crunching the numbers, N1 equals 5832.05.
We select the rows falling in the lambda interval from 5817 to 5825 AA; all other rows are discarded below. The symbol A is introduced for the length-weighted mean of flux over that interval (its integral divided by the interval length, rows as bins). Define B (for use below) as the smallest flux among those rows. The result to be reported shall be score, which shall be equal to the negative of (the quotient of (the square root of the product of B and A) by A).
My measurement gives -0.951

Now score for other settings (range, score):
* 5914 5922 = -0.970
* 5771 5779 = -0.968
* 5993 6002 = -0.965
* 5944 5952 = -0.971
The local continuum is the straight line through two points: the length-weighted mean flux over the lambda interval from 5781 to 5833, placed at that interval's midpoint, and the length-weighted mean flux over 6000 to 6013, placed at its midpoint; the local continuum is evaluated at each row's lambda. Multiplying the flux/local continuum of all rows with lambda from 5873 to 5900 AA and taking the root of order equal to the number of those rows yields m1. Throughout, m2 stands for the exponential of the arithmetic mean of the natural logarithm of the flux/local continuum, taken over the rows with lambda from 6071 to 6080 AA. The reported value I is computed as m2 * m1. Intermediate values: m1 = 0.92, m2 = 1.09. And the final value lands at 1.00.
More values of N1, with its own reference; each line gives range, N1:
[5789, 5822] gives 5815.96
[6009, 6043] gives 6013.42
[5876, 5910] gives 5890.08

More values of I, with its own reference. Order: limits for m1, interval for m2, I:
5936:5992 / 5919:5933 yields 1.02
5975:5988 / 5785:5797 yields 1.04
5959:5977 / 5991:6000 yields 1.07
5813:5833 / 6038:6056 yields 1.01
